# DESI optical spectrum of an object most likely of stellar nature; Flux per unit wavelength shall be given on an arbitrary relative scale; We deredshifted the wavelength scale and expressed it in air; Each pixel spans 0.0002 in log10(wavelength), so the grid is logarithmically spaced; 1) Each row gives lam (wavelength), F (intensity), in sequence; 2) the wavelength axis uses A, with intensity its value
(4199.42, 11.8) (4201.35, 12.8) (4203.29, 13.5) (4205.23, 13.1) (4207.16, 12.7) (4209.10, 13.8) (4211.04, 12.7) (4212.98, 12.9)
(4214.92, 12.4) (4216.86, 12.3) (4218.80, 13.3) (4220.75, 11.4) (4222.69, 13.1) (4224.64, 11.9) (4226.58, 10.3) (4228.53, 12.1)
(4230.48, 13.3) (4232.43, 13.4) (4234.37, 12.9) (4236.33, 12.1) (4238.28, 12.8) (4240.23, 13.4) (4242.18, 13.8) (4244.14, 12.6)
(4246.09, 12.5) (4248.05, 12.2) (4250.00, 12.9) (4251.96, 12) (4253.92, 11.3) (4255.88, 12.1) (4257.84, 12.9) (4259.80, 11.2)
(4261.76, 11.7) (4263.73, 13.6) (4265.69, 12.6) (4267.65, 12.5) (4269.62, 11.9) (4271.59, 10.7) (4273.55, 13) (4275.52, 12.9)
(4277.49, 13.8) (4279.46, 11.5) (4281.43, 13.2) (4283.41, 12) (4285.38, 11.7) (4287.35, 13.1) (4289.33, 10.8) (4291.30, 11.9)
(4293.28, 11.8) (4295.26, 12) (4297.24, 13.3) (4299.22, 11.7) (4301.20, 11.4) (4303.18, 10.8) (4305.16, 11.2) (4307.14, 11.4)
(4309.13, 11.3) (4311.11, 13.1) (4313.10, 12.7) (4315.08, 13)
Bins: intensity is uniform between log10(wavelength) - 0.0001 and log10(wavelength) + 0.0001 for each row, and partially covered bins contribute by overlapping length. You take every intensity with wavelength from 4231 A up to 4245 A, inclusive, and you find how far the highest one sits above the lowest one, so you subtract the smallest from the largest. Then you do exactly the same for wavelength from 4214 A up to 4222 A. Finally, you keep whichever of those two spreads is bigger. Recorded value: 1.9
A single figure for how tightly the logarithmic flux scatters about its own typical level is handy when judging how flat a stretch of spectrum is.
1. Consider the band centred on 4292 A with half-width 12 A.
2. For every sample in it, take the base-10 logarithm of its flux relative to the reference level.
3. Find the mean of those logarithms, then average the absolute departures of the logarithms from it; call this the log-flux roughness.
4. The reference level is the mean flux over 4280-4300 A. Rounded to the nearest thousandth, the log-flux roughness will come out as 0.022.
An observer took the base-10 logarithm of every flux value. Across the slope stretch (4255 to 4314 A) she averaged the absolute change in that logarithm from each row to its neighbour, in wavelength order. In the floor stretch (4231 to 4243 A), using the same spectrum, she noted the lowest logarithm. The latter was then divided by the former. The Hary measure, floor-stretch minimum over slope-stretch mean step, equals 31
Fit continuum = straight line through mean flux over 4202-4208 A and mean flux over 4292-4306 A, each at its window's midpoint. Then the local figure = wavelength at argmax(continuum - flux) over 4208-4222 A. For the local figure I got 4220.75 A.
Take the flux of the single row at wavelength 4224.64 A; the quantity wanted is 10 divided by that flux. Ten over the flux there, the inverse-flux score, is 0.84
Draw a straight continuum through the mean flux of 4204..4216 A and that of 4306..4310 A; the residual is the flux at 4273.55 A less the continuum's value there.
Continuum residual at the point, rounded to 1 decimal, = 1.1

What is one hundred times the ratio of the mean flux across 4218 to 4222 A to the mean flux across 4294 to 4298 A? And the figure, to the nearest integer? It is 98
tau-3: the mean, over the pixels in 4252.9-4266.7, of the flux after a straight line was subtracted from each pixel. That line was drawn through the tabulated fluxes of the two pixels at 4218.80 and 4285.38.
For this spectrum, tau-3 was -0.1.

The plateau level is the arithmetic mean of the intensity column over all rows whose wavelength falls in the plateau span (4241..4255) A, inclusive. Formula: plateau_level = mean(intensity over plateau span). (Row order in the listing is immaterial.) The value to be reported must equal 12.5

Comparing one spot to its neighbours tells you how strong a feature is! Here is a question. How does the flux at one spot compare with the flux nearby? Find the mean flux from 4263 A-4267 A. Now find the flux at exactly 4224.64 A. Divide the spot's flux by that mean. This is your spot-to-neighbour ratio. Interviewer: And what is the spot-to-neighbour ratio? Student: 0.91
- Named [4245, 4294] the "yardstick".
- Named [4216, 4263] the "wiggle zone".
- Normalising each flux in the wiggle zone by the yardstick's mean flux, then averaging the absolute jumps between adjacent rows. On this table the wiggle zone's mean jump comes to 0.075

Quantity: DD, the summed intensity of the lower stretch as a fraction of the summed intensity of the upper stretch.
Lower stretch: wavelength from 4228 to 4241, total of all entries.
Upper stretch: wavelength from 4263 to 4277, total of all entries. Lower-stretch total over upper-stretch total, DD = 1.03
